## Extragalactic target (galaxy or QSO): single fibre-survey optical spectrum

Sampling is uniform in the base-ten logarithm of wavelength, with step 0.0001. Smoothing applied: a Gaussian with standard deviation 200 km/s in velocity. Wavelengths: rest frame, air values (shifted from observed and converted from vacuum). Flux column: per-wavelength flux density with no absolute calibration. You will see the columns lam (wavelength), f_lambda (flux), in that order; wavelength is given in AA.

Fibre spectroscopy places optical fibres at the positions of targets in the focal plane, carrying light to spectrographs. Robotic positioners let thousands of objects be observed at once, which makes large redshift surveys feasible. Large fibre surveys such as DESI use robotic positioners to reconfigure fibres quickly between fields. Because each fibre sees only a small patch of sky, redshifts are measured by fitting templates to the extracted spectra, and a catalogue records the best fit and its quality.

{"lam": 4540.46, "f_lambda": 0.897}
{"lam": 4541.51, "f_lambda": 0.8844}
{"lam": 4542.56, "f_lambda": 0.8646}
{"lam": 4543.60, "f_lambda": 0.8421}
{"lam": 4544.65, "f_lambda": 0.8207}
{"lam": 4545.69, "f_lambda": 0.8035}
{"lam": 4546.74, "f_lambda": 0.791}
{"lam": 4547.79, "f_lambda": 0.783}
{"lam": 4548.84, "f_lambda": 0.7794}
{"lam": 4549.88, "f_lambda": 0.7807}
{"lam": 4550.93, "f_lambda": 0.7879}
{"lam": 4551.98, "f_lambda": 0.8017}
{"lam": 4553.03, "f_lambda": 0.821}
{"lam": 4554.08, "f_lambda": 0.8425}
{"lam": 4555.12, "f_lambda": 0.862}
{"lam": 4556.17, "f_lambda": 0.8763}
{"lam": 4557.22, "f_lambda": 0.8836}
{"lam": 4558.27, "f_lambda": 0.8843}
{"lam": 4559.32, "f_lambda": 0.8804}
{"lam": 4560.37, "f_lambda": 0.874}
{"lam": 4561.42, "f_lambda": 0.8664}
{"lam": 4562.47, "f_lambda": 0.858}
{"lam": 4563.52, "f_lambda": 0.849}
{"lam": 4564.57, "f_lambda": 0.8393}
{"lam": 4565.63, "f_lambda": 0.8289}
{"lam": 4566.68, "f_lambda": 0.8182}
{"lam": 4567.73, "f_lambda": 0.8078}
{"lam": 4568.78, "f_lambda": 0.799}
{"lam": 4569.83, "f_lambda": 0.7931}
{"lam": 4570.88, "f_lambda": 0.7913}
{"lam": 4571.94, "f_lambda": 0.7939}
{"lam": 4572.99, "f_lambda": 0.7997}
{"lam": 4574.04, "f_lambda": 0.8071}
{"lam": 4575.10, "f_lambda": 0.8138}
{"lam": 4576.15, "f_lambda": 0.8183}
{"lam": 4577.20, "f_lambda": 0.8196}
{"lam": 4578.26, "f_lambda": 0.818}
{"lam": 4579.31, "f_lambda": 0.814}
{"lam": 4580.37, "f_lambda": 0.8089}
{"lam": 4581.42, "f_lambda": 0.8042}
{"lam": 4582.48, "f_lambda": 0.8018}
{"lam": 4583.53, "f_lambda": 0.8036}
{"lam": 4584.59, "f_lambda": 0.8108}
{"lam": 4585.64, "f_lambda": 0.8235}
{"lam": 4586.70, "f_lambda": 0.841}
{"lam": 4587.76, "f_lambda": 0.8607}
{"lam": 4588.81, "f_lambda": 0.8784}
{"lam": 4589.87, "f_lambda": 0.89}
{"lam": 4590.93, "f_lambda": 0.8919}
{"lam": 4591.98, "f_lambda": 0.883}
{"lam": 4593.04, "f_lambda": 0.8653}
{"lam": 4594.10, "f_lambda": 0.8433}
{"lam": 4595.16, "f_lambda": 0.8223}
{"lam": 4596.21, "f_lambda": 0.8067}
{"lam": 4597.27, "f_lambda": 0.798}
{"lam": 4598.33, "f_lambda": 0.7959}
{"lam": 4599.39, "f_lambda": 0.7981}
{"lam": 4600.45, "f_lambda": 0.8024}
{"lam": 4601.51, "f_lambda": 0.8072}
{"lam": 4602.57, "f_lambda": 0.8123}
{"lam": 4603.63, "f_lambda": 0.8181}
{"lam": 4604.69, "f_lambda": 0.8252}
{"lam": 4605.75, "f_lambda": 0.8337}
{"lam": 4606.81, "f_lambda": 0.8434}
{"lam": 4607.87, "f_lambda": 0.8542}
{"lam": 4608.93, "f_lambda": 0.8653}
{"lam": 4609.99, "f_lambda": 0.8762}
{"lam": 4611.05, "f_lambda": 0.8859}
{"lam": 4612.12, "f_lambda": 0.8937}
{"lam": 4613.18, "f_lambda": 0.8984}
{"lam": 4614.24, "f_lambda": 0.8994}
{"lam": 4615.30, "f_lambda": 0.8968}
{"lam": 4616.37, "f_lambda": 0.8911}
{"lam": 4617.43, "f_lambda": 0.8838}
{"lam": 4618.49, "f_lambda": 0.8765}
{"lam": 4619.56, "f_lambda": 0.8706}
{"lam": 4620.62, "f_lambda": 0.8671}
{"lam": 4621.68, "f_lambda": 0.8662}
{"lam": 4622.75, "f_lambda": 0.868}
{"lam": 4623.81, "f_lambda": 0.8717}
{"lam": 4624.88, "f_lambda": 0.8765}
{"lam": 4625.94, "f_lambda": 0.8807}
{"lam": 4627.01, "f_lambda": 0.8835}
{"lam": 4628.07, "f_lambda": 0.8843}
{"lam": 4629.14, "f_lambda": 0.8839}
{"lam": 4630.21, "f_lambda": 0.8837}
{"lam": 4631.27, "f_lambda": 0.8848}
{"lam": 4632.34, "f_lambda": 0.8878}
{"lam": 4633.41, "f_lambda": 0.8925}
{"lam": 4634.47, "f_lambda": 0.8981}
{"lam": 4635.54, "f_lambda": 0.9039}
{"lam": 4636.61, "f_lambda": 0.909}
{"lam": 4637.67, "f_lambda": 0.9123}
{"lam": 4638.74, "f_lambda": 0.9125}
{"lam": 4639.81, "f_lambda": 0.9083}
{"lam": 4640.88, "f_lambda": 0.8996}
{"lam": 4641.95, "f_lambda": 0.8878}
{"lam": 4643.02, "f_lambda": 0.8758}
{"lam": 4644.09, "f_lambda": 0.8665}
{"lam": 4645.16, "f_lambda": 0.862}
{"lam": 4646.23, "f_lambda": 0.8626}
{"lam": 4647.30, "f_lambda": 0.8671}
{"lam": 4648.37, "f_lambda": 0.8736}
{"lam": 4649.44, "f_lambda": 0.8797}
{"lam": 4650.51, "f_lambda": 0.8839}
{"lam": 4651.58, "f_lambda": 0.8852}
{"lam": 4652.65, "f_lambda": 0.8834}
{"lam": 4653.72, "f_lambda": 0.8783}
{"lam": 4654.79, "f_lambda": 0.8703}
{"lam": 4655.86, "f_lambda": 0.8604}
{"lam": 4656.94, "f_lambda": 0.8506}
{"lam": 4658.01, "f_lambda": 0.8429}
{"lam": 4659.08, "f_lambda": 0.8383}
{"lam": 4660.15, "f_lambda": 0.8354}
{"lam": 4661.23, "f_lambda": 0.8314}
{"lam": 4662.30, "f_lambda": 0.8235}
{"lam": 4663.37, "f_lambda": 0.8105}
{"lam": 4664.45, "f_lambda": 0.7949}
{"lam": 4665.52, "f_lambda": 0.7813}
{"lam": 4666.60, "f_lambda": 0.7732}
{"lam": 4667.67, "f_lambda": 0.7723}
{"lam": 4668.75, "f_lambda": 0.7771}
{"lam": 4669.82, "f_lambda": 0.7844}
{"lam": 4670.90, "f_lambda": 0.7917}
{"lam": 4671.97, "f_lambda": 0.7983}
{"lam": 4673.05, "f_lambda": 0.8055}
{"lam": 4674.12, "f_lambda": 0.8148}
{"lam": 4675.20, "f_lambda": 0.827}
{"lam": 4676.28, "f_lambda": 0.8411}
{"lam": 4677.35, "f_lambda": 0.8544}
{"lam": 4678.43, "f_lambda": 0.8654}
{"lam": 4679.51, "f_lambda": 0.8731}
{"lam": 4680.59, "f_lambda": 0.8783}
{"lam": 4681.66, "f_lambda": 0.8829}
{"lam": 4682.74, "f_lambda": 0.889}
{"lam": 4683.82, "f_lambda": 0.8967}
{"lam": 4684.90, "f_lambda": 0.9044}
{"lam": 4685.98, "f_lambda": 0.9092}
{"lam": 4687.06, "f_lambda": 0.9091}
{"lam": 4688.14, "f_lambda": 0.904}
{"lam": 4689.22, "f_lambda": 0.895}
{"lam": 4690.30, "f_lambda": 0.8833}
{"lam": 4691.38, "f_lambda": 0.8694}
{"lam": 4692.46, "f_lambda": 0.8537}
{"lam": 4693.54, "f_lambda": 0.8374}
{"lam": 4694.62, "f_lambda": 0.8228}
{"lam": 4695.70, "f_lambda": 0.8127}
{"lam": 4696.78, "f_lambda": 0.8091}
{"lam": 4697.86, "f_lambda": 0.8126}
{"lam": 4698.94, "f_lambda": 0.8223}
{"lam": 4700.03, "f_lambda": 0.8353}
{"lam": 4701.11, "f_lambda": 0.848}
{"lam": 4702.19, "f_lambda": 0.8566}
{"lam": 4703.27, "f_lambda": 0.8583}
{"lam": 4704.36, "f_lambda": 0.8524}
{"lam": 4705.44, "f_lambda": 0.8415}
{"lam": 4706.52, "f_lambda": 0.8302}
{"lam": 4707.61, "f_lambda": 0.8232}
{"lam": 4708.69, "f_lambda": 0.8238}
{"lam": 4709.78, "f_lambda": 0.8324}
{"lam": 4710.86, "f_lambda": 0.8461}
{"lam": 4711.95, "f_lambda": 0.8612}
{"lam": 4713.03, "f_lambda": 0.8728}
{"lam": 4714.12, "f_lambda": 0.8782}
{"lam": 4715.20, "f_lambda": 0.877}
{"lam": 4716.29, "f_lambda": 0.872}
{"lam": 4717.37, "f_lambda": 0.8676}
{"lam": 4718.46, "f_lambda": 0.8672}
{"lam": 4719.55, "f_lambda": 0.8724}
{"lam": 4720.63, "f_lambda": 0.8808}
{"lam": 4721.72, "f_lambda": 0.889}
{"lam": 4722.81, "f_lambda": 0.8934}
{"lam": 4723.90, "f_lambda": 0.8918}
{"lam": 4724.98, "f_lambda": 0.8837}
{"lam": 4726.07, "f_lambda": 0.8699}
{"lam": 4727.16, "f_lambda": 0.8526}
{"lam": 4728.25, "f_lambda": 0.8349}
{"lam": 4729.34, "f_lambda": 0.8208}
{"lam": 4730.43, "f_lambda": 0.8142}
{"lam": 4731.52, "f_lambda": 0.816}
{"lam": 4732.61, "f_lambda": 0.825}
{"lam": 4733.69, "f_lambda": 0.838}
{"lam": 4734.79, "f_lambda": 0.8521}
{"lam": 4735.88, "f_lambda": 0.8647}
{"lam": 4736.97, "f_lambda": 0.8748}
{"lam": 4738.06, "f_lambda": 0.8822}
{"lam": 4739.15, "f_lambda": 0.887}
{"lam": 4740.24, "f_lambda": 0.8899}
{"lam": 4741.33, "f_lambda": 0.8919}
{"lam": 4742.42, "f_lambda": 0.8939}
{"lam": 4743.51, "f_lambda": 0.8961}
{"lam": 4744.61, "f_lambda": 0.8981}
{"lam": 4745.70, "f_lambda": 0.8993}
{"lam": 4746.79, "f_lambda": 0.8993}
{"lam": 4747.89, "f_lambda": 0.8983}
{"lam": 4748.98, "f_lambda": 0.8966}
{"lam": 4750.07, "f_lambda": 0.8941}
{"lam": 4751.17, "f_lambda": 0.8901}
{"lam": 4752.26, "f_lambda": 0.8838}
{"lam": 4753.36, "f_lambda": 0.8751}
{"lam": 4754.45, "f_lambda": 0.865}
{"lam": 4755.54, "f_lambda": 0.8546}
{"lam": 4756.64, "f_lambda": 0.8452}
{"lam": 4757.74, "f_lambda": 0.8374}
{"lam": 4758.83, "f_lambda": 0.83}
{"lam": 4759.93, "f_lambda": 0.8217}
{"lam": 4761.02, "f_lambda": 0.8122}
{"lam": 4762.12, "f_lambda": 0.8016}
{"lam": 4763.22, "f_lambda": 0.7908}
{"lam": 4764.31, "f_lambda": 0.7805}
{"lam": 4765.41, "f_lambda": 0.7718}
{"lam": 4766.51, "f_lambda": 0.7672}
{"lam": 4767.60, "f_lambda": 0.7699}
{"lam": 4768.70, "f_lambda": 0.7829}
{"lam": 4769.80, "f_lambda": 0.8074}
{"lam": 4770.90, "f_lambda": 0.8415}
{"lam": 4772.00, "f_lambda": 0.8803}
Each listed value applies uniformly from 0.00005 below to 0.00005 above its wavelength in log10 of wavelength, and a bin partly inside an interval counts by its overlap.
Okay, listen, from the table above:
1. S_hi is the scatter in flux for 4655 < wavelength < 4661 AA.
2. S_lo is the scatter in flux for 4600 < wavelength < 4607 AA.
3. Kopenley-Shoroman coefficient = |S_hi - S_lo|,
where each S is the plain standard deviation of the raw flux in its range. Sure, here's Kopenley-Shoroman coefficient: 0.0046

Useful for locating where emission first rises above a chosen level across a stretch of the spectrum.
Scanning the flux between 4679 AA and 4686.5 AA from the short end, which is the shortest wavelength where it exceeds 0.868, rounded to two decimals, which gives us 4679.51 AA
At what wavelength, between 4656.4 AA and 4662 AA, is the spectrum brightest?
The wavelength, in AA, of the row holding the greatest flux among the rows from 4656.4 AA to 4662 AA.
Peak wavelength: 4656.94 AA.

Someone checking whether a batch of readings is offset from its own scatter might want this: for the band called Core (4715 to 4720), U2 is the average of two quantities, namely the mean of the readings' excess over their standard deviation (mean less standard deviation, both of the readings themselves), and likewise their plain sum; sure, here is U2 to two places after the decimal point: 2.61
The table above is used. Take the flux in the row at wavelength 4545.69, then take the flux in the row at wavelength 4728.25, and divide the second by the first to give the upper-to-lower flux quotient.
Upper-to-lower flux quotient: 1.04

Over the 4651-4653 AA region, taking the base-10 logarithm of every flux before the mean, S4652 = -0.053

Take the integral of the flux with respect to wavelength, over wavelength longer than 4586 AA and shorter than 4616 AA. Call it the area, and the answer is 25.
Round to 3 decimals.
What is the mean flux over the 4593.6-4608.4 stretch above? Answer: 0.819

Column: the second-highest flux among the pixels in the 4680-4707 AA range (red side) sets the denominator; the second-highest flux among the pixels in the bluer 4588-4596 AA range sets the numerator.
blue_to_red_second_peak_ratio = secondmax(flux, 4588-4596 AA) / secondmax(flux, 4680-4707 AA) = 0.98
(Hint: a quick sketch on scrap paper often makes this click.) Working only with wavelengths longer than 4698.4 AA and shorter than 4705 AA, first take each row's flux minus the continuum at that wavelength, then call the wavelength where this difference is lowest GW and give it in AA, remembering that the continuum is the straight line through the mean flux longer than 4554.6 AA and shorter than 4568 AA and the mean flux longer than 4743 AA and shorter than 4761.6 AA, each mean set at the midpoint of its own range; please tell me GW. 4698.94 AA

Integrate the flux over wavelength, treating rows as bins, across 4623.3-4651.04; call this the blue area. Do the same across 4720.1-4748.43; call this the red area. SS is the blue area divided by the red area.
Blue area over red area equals 1.00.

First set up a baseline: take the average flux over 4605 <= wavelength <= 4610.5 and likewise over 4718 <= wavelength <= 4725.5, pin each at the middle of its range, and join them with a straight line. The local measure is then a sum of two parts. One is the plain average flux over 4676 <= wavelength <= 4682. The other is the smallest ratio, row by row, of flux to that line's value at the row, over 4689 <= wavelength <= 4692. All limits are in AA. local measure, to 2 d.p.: 1.86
